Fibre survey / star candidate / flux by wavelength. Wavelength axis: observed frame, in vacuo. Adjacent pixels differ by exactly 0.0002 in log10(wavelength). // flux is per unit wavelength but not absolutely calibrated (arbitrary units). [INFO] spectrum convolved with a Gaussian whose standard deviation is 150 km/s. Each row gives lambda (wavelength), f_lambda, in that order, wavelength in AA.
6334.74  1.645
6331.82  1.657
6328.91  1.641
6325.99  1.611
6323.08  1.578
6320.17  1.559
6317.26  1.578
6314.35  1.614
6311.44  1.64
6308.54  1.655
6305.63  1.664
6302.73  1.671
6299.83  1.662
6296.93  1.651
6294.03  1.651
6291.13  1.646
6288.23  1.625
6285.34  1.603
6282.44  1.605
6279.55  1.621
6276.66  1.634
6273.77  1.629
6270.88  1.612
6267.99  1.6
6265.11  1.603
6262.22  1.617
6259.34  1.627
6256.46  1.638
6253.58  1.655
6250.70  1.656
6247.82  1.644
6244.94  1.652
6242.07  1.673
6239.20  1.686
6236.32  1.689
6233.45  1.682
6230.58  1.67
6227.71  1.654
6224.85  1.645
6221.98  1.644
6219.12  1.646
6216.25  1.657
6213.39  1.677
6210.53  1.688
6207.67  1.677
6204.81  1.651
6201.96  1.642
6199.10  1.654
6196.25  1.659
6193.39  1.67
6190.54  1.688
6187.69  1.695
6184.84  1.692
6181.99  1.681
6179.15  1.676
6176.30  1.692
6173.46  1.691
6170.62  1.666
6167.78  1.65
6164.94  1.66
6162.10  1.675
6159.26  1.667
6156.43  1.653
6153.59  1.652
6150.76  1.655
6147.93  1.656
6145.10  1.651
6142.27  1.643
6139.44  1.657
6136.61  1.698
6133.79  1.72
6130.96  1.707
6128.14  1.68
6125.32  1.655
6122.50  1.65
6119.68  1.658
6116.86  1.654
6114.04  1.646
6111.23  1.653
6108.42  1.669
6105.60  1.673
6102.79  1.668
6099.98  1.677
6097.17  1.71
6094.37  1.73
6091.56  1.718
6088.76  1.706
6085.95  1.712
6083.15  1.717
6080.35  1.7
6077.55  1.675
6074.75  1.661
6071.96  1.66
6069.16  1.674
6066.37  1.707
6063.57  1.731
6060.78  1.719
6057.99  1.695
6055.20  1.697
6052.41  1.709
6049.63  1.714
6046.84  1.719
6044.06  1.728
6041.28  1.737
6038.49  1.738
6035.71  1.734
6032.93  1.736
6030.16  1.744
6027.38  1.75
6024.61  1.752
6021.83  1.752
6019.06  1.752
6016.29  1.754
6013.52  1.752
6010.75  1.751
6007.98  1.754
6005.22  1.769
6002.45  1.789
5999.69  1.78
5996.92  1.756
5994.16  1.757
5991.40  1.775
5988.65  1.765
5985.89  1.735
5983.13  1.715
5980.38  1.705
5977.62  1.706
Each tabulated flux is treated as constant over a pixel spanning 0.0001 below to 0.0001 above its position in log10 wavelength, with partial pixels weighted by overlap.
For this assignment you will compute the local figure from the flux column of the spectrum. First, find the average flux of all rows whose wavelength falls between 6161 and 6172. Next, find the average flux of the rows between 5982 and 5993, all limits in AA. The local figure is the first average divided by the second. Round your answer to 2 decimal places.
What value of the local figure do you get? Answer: 0.95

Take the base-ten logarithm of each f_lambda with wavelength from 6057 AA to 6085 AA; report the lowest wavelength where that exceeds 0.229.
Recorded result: 6057.99 AA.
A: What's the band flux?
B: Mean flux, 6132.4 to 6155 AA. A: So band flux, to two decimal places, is 1.67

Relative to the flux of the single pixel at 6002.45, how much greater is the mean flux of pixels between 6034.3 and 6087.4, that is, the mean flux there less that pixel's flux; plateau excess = -0.08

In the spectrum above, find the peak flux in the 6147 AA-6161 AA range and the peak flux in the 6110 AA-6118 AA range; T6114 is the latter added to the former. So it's 3.32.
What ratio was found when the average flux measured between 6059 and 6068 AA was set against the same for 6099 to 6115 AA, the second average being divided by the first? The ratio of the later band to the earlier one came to 0.97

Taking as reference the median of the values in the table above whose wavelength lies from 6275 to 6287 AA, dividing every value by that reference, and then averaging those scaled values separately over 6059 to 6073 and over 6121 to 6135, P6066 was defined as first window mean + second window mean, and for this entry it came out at 2.10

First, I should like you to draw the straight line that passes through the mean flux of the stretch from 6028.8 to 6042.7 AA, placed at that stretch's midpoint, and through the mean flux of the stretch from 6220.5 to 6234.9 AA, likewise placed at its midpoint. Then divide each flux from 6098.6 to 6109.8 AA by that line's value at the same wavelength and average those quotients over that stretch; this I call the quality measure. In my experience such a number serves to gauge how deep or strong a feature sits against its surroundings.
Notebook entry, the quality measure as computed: 0.98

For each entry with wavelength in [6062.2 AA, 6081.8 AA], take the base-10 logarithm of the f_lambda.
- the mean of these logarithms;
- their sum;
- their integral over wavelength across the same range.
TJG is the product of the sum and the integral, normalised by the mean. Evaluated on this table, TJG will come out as 31.1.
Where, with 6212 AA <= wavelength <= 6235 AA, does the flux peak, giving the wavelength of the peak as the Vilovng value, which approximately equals 6233.45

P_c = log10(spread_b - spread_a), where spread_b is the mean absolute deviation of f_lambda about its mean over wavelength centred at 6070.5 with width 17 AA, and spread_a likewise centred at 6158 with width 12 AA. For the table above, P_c -1.9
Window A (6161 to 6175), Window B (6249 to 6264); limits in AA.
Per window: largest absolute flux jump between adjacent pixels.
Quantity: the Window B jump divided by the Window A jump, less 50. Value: -49.3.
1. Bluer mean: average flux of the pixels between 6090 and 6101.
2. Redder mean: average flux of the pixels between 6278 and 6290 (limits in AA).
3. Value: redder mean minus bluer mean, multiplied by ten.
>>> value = -1.0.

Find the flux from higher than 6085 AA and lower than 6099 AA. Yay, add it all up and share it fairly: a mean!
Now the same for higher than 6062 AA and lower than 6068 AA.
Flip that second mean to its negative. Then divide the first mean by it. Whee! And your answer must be -0.998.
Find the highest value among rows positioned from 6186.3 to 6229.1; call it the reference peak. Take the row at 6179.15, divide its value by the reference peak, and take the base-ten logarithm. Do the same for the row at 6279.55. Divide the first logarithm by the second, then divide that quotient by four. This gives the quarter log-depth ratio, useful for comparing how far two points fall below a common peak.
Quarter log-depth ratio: 0.06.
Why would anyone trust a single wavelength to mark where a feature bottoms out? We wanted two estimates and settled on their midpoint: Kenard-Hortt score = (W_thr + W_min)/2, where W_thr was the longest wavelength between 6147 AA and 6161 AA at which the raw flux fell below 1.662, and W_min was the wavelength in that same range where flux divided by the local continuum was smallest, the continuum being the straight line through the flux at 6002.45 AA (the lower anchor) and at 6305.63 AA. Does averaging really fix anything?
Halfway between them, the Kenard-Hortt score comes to 6155.0 AA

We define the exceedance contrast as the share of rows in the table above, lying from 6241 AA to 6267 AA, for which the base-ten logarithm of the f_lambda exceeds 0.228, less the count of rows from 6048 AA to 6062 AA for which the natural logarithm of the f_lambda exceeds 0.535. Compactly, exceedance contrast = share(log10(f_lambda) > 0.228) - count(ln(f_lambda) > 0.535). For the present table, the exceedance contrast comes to -3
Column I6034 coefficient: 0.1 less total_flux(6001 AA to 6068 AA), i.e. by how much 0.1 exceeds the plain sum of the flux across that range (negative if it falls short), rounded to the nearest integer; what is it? -42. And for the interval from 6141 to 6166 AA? -15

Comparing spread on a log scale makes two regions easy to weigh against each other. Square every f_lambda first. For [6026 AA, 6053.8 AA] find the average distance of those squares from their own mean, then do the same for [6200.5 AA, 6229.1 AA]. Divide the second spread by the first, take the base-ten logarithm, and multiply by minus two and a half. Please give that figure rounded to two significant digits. -0.21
